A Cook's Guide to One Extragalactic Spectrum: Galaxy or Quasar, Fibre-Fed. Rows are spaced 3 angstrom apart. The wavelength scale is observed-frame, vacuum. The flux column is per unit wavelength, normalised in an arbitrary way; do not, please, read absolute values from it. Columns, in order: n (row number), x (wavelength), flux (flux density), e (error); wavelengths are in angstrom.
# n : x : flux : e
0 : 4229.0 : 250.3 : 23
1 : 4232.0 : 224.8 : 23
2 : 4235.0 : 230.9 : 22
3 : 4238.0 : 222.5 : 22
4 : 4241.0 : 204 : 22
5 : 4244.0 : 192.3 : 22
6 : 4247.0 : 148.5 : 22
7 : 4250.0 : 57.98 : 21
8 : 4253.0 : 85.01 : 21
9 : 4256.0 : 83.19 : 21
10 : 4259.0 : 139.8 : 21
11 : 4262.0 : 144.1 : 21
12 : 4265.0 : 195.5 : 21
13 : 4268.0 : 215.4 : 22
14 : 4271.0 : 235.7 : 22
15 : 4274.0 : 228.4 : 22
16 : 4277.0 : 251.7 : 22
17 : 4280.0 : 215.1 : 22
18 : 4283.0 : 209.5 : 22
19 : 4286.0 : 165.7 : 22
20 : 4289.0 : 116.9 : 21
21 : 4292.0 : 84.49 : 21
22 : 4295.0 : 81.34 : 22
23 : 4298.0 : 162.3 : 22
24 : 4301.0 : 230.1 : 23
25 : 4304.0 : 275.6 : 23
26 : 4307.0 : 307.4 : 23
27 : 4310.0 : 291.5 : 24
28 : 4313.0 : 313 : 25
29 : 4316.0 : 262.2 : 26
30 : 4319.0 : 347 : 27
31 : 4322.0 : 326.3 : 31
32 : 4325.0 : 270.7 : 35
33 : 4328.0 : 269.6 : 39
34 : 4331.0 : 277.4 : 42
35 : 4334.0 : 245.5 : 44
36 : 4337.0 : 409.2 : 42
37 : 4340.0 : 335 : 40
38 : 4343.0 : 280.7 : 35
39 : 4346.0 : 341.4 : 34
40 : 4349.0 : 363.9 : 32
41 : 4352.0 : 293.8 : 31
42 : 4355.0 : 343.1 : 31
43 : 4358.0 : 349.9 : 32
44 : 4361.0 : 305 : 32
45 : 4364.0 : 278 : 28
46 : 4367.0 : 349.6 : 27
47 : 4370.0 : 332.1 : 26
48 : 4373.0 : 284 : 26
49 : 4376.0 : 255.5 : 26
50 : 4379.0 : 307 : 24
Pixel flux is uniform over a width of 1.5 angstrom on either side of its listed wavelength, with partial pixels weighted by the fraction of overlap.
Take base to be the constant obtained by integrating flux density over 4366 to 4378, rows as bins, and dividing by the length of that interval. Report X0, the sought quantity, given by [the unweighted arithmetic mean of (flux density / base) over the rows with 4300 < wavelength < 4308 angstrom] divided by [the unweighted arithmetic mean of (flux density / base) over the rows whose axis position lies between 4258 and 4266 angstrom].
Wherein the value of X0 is 1.70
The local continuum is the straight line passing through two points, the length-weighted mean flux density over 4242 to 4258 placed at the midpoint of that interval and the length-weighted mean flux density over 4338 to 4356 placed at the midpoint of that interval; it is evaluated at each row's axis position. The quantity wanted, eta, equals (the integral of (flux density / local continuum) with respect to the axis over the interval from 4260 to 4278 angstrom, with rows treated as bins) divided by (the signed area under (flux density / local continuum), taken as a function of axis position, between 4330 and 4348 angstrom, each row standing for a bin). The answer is 1.3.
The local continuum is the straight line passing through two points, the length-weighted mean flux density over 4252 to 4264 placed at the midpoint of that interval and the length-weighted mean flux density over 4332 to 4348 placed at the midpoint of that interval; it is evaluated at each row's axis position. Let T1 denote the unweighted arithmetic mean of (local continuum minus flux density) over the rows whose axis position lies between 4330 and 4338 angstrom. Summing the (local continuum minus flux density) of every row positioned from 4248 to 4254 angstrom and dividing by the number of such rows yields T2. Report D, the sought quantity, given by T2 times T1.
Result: -102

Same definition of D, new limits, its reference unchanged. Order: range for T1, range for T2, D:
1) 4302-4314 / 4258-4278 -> 3137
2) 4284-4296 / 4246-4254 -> 43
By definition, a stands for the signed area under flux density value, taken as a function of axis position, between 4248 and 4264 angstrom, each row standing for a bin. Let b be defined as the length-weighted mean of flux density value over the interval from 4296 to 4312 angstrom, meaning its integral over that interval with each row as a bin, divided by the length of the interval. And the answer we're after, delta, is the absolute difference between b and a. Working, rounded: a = 1702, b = 250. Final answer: 1452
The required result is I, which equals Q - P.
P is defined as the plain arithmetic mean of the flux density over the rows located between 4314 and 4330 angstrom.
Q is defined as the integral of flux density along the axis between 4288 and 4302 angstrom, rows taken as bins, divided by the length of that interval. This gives -163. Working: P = 295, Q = 132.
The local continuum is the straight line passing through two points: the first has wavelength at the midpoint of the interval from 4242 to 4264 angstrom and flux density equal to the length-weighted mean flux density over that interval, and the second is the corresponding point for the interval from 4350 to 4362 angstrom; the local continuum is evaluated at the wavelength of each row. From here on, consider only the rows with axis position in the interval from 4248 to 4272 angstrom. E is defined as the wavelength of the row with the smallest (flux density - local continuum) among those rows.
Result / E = 4250.0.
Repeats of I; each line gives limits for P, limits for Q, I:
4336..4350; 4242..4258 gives -229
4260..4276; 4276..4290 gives -12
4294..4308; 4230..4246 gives 3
